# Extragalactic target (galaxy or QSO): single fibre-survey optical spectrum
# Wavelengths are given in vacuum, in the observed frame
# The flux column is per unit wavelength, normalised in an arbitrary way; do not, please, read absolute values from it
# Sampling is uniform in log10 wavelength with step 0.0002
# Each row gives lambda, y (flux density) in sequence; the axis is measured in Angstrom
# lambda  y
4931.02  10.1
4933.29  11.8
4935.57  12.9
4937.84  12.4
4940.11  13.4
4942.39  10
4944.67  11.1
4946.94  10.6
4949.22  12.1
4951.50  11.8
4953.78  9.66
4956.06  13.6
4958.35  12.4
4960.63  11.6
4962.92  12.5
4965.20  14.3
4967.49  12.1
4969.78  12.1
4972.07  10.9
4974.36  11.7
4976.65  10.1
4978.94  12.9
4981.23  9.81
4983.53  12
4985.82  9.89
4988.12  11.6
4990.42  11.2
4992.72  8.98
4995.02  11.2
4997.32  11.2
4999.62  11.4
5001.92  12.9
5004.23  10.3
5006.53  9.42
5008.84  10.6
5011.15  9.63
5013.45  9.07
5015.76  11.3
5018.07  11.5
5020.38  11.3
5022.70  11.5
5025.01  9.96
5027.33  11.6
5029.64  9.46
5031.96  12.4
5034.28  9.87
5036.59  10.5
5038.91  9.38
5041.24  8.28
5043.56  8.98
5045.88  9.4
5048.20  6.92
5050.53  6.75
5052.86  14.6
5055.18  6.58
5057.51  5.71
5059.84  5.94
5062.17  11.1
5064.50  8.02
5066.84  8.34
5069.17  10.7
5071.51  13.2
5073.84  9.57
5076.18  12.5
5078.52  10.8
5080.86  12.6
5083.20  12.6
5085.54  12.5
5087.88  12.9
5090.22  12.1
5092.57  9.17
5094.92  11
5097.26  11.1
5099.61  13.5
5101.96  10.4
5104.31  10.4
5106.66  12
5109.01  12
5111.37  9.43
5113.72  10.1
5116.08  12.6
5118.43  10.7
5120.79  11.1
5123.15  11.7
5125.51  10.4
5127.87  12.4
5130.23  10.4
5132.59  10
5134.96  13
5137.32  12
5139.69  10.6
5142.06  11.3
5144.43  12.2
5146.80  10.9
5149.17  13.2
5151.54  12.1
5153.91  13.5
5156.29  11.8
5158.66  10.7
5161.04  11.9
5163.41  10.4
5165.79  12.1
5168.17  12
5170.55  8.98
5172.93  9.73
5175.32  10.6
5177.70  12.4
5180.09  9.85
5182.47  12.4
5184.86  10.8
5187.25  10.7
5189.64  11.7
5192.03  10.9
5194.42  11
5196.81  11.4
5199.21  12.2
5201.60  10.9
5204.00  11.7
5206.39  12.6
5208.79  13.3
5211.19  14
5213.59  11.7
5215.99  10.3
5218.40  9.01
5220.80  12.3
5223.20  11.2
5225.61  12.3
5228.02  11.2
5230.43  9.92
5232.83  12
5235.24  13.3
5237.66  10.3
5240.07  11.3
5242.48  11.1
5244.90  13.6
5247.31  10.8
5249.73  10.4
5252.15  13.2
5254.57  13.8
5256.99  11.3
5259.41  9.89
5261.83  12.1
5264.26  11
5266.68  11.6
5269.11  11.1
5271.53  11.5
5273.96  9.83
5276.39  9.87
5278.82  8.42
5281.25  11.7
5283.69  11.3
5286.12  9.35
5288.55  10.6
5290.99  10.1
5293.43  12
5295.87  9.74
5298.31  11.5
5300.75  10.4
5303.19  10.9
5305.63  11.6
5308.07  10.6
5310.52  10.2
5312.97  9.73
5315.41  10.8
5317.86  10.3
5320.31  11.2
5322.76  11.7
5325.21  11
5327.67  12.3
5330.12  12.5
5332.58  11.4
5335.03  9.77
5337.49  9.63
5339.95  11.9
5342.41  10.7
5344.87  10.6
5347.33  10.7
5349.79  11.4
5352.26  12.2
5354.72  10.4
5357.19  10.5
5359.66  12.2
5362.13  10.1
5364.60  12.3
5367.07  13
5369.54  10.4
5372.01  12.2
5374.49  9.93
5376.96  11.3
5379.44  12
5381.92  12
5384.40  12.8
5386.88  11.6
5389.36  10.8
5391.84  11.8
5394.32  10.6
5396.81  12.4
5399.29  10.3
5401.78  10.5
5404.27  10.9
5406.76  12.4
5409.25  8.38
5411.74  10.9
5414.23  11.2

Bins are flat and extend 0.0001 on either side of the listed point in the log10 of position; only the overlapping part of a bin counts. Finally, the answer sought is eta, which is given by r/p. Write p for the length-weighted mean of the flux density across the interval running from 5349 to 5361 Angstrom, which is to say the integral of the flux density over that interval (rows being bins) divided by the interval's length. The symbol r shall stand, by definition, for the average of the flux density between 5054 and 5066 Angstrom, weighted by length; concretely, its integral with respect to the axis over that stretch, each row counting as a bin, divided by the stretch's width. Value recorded 0.66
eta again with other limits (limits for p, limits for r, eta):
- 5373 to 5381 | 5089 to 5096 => 0.97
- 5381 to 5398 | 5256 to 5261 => 0.91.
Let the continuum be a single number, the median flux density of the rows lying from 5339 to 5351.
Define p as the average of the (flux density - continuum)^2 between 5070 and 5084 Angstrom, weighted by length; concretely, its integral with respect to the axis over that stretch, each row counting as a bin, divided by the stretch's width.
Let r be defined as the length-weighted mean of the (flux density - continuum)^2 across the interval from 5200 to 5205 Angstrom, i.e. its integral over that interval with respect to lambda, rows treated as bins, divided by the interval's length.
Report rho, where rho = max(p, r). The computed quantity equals 2.9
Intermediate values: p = 2.91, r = 0.64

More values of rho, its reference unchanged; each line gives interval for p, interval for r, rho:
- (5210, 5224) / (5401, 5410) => 3.0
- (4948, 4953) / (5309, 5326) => 1.5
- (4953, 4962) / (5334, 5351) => 3.4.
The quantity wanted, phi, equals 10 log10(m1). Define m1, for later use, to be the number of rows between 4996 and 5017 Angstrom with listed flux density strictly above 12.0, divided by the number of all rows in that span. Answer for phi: -10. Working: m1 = 0.11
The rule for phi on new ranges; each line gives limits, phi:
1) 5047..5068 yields -10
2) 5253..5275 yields -7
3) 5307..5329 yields -10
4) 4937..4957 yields -4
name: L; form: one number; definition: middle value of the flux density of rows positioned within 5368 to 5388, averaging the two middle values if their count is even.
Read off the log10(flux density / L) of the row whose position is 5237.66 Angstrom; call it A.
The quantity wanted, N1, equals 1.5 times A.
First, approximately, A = -0.06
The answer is -0.09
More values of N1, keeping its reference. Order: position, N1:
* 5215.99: -0.09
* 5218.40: -0.18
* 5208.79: 0.08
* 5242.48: -0.04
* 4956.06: 0.09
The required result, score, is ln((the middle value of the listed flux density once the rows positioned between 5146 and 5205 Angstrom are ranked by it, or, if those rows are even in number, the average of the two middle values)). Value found 2.43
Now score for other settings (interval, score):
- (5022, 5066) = 2.24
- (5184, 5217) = 2.45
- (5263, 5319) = 2.36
